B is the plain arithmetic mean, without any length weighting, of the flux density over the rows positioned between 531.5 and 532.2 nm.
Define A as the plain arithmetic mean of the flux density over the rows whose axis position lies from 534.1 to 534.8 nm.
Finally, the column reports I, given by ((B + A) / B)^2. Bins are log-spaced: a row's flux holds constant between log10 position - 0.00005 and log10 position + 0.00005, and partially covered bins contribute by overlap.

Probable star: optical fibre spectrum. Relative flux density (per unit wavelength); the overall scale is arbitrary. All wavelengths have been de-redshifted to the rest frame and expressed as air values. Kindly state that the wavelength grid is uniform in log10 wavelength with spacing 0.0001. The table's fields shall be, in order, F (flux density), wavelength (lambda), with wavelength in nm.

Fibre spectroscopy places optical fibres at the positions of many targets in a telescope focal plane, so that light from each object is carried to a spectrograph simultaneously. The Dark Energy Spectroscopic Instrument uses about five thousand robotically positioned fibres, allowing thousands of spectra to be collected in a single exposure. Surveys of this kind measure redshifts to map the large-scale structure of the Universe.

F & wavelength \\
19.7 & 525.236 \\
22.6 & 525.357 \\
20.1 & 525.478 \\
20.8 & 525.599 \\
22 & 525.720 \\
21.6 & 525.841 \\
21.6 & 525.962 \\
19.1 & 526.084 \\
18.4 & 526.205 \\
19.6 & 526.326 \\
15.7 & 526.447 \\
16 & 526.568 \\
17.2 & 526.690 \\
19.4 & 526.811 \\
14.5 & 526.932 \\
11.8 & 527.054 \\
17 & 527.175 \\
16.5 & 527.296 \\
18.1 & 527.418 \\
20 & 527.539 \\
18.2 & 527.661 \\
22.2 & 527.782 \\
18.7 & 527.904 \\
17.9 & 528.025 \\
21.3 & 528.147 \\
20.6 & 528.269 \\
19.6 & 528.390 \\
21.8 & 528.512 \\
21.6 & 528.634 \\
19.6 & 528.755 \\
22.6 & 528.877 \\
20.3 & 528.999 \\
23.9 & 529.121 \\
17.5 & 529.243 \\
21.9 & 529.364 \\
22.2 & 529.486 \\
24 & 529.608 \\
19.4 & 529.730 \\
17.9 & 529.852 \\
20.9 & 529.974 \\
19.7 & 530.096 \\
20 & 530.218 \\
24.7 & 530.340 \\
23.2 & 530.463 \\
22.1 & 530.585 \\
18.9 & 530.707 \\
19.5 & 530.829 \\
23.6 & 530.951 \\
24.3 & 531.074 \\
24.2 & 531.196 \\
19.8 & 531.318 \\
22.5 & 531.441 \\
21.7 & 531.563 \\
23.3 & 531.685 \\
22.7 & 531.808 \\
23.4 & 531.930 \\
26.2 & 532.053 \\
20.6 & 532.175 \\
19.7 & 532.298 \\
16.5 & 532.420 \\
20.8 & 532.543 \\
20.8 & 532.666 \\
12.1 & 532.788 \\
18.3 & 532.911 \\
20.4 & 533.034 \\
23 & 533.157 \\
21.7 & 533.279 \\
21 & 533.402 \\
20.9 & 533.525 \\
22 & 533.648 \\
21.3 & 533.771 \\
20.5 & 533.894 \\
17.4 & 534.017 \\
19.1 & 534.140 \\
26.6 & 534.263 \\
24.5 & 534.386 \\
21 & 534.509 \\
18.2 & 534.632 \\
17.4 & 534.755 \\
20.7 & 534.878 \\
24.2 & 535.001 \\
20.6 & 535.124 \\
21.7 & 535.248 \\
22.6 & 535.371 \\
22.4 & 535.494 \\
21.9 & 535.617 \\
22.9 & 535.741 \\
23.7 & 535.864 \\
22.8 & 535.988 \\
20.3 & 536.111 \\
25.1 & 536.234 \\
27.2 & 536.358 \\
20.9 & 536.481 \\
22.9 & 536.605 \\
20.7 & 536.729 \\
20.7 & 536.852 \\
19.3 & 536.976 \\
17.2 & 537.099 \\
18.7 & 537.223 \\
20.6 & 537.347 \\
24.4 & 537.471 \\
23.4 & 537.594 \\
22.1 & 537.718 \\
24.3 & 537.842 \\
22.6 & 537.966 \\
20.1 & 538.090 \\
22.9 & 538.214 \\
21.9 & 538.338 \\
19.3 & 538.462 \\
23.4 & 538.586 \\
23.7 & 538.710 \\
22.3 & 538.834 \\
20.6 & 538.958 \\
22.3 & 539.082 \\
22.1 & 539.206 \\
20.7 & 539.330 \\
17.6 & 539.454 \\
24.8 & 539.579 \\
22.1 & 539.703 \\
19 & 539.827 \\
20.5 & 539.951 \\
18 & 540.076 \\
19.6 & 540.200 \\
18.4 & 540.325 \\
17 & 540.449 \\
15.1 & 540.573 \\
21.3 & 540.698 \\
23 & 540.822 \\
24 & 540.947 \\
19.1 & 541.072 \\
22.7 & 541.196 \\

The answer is 3.68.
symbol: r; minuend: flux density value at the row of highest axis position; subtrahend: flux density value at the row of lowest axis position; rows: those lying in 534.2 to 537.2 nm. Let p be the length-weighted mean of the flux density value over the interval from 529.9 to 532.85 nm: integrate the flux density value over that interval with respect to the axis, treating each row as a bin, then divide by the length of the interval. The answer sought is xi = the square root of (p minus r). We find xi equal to 5.54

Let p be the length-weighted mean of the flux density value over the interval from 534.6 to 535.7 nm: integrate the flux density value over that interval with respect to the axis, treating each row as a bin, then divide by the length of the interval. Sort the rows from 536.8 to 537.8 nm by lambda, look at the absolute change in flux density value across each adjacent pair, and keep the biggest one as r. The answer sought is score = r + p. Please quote 25.0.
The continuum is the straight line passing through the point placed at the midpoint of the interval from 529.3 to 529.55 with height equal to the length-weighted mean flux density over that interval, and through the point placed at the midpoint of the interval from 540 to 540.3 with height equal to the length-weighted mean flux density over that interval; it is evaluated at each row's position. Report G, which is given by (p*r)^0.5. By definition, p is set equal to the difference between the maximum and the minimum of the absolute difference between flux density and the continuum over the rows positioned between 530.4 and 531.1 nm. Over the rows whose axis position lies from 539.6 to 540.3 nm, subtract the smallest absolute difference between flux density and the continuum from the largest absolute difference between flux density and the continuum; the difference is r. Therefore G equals 2.7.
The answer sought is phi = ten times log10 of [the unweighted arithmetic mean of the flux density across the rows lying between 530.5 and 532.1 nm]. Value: 13.5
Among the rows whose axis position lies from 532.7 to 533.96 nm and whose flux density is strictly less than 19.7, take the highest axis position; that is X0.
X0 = 532.911 nm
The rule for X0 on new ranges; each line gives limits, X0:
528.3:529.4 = 529.243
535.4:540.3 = 540.200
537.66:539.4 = 538.462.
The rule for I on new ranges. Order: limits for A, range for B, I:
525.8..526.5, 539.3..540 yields 3.73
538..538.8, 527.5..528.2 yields 4.45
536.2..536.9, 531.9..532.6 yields 4.33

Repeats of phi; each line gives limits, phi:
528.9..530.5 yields 13.3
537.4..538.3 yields 13.6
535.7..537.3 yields 13.4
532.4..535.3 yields 13.1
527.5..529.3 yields 13.1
